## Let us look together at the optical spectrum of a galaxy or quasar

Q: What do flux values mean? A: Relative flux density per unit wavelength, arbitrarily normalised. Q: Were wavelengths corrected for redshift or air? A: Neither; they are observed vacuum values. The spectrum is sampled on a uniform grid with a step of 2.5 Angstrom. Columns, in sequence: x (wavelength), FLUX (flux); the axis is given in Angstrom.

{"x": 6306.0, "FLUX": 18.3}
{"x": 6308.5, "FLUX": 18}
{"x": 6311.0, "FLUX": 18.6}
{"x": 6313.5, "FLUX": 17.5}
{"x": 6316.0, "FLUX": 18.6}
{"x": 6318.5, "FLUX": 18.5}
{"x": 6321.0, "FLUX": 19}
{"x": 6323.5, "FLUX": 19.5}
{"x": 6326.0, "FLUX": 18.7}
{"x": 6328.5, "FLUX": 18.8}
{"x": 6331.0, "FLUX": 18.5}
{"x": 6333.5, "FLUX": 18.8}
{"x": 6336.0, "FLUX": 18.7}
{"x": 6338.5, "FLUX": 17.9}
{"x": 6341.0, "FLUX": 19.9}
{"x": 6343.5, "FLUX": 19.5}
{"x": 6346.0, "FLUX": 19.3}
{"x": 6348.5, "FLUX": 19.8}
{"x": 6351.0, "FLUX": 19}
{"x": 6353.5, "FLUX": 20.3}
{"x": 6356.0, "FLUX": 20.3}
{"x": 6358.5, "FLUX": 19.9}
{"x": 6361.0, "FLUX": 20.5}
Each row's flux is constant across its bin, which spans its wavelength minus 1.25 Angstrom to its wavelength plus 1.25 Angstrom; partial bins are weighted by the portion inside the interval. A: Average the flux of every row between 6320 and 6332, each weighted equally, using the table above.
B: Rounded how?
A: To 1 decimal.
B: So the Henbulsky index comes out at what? 18.9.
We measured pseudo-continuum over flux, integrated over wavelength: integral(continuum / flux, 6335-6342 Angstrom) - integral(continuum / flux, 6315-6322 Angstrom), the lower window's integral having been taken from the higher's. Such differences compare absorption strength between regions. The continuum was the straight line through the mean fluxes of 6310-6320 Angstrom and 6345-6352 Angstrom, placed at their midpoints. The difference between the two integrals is 0.2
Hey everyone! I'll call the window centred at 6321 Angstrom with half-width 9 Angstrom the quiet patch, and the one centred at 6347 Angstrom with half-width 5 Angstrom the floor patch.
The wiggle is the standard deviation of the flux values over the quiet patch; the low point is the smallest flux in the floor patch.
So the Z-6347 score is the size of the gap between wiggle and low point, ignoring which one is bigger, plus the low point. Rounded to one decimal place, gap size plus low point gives 37.4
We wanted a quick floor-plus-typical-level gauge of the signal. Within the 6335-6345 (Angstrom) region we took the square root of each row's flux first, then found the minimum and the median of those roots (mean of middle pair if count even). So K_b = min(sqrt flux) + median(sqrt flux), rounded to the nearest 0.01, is 8.60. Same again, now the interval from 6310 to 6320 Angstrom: 8.49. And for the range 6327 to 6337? 8.63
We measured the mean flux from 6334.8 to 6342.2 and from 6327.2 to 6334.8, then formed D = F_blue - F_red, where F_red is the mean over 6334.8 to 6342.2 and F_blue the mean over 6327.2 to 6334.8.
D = -0.13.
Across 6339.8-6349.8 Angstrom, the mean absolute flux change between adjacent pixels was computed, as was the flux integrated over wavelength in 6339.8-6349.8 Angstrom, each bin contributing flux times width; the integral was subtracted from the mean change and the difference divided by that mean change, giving -534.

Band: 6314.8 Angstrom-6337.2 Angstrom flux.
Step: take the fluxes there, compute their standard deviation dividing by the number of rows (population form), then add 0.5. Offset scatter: 0.79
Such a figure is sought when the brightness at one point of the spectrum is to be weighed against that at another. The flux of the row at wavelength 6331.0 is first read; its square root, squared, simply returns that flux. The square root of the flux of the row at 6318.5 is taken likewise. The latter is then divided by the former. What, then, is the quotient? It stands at 0.232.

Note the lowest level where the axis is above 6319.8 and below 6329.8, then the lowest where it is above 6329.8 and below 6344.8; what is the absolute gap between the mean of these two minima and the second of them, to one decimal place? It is 0.4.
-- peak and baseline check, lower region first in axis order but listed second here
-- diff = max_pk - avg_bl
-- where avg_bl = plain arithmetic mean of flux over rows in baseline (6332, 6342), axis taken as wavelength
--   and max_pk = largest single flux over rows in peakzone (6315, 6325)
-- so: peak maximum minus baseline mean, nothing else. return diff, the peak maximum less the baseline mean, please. 0.7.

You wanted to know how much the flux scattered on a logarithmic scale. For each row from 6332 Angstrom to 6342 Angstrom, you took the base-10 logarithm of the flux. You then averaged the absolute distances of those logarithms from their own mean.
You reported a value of 0.0122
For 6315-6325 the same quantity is 0.0080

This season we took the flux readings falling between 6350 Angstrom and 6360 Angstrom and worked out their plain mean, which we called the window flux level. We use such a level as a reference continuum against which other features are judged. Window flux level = 19.9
